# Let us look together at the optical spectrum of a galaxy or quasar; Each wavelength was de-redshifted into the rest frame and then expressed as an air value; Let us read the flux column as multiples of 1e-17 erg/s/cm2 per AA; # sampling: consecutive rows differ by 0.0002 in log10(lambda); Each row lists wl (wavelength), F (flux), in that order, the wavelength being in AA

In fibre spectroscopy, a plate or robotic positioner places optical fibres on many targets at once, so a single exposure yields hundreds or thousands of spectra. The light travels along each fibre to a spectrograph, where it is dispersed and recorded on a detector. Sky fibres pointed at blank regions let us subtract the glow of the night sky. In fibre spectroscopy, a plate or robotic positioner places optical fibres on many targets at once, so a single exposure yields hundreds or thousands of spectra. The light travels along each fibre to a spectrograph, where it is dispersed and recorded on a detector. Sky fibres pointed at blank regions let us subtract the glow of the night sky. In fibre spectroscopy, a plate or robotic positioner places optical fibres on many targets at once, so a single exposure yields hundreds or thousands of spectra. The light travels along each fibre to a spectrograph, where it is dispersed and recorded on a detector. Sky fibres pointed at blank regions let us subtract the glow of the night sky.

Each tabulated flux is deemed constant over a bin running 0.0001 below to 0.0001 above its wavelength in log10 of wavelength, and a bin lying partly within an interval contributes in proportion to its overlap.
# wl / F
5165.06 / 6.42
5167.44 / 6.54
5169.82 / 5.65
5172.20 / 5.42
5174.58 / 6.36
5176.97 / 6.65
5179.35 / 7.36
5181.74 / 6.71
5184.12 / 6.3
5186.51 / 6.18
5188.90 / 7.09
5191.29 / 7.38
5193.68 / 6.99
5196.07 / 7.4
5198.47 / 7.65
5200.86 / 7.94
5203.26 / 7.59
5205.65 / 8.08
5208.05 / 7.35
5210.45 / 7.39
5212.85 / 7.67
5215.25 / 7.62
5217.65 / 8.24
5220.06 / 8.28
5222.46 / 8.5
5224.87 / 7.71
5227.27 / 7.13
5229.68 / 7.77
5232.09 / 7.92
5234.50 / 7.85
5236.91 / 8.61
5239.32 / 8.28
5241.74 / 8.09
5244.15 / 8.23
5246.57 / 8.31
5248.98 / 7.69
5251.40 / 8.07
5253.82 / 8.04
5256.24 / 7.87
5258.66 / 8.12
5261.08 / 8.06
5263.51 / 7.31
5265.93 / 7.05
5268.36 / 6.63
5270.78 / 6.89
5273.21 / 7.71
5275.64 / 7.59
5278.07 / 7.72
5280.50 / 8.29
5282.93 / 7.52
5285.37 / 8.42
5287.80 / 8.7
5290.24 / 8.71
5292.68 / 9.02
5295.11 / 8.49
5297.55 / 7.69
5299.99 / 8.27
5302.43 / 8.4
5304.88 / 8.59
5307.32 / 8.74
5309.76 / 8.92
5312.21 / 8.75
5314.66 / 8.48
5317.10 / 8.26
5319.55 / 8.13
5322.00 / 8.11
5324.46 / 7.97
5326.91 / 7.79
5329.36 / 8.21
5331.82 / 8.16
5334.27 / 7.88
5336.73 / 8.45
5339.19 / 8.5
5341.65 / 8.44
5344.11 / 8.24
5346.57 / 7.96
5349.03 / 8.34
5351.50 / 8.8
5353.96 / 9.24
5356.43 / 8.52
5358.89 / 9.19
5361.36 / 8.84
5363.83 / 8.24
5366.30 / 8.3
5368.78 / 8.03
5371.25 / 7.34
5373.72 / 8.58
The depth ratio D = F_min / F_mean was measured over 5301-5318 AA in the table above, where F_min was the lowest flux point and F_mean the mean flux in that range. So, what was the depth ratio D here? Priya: 0.96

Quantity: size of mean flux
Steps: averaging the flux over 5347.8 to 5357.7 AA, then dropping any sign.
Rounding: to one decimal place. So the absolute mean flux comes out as 8.7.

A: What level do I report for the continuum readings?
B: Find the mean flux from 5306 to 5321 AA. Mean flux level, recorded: 8.5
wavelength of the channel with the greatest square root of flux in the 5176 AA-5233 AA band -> 5222.46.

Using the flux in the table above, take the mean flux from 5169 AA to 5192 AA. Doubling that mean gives 13.0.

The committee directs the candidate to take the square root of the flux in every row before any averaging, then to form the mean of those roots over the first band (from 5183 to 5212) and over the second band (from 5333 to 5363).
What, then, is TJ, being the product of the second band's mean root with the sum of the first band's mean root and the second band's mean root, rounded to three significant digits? 16.4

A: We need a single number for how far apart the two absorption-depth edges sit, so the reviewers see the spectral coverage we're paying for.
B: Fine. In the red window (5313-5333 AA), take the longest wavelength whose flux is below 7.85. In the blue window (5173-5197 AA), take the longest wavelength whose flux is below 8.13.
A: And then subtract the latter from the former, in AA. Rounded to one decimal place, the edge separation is 130.8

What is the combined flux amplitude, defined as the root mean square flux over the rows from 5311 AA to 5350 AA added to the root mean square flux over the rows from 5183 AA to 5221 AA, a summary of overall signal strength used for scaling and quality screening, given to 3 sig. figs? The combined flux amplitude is 15.7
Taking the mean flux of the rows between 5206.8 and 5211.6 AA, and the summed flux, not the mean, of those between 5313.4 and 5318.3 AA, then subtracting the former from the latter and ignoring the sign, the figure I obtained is 9.37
